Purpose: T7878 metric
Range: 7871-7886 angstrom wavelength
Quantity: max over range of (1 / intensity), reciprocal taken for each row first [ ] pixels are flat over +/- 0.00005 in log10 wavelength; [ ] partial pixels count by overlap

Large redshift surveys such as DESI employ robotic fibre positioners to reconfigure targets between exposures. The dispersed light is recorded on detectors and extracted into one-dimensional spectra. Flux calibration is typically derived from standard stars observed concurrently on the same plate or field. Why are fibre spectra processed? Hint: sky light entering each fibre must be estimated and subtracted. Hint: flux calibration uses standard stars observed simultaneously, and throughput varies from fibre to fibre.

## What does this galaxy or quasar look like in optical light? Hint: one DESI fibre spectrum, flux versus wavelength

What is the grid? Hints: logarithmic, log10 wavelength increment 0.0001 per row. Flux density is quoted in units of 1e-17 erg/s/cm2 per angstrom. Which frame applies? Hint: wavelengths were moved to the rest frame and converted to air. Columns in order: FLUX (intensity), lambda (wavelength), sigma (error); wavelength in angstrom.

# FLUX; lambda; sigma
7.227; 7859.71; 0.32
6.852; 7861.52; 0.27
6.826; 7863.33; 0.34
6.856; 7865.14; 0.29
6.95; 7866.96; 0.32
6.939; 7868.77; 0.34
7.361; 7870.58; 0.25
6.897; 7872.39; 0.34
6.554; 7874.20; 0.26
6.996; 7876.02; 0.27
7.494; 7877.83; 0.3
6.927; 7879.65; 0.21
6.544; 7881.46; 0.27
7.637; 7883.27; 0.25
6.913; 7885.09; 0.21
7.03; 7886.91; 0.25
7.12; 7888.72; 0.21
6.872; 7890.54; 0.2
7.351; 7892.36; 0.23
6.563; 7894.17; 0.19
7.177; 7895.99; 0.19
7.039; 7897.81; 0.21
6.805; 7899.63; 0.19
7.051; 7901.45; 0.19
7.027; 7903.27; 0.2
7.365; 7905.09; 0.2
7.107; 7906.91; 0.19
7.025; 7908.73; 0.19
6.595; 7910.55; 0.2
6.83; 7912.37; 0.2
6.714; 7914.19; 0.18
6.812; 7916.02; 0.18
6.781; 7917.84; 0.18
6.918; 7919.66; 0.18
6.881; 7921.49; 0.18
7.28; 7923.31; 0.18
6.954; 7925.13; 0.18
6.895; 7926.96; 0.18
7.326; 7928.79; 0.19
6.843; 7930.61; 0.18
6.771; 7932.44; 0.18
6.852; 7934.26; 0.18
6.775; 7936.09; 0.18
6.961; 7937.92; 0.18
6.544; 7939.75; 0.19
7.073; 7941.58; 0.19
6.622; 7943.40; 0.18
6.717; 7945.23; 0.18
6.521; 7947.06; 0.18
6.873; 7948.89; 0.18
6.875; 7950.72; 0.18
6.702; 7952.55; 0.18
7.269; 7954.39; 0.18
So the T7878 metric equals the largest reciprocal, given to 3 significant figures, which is 0.153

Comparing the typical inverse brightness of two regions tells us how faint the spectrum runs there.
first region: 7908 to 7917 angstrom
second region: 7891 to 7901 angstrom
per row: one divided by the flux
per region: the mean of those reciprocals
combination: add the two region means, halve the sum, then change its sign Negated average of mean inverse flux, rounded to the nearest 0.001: -0.145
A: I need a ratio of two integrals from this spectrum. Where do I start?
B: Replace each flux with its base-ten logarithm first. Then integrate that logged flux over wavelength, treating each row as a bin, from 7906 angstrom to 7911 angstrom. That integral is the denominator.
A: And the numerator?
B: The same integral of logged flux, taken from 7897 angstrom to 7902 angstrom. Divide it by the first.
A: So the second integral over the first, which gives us 1.00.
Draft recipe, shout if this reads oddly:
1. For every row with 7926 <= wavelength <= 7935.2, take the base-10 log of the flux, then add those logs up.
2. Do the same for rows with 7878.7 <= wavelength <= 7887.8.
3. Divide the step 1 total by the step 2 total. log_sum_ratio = 1.00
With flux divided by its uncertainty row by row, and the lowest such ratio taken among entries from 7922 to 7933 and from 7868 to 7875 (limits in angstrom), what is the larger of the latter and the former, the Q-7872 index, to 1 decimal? 37.6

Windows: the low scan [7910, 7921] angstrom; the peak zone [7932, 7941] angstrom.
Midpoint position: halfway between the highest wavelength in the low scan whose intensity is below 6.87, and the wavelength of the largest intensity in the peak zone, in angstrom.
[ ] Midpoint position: 7927.9 angstrom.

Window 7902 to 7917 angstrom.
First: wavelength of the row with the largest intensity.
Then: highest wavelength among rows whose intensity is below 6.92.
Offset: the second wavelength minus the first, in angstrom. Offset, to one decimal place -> 10.9 angstrom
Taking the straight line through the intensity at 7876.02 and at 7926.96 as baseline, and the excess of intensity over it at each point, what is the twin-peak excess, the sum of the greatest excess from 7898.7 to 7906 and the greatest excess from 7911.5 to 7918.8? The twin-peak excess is 0.33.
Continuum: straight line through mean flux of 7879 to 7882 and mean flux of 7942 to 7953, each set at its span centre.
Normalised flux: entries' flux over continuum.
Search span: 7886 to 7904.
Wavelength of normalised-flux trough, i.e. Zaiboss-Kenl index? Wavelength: 7894.17 angstrom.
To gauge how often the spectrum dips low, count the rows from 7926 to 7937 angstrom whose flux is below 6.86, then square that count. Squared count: 16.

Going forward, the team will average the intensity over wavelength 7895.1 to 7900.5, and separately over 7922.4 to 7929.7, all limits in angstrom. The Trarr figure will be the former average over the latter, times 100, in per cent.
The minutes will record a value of 98.5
